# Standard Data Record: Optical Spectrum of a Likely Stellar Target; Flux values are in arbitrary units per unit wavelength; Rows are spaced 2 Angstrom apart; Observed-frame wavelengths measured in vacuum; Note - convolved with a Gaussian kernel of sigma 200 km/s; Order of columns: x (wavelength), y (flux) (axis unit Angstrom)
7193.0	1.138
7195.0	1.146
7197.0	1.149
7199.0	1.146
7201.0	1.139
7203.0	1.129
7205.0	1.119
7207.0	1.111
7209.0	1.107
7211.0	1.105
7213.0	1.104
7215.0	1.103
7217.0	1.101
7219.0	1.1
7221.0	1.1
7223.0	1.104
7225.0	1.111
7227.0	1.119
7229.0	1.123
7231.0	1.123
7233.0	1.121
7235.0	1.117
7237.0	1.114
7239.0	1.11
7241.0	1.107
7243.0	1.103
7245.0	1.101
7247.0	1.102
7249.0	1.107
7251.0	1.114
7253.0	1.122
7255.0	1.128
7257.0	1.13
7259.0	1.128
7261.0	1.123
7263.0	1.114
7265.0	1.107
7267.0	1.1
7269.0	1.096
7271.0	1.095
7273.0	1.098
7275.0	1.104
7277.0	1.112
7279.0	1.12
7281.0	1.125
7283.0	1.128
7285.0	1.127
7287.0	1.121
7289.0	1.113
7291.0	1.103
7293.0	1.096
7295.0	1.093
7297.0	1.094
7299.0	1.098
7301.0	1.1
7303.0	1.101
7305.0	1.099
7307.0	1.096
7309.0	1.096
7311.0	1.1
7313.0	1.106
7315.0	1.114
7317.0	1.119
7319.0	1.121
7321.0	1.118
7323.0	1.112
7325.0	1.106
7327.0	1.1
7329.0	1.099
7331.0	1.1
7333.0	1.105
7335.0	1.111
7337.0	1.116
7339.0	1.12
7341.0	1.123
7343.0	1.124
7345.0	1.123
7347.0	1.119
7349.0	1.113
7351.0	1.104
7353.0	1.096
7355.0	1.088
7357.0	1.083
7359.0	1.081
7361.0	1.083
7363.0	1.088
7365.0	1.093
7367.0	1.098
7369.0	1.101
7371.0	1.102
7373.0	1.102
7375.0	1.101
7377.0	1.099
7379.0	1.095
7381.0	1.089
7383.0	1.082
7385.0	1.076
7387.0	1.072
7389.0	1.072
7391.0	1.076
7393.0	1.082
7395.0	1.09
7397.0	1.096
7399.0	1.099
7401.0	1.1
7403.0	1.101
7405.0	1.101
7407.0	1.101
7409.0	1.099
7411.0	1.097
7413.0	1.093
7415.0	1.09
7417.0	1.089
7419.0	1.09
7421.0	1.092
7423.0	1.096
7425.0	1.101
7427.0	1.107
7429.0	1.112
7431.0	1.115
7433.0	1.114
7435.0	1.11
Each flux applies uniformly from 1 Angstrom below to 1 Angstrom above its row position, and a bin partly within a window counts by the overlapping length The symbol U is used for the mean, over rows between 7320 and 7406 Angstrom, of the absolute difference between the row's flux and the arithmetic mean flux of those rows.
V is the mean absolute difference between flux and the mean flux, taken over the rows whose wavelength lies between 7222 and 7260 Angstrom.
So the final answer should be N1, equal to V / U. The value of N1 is 0.7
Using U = 0.0109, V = 0.0080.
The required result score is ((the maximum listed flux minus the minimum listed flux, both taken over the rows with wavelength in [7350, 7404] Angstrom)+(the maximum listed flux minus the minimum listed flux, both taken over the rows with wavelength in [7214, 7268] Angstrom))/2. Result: 0.031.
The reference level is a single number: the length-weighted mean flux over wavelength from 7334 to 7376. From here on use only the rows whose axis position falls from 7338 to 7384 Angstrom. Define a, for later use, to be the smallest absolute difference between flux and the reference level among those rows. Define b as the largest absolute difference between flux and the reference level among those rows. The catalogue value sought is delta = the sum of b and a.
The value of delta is 0.023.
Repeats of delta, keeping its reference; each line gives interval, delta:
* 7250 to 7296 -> 0.027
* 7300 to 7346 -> 0.022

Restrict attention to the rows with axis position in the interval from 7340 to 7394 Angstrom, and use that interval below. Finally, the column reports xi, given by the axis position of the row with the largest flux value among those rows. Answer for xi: 7343.0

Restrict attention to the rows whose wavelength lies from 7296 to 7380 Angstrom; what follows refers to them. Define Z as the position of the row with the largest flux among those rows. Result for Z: 7343.0 Angstrom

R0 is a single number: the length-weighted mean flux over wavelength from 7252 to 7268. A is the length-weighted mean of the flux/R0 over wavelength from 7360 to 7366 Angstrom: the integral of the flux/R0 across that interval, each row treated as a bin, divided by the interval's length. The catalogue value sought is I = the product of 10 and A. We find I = 9.72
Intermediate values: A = 0.972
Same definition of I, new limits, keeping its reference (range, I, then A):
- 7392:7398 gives 9.73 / 0.973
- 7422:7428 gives 9.84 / 0.984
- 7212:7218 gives 9.85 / 0.985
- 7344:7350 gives 9.99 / 0.999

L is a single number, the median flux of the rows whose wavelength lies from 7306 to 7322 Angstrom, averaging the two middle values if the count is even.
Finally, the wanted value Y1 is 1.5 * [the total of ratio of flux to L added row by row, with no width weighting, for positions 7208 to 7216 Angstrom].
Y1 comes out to 6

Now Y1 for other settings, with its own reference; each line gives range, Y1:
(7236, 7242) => 5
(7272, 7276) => 3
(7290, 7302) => 9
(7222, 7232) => 8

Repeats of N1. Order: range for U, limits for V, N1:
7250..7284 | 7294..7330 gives 0.7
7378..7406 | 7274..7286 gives 0.8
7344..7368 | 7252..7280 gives 0.9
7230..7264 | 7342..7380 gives 1.2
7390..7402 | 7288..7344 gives 1.1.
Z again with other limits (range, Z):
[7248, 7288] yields 7257.0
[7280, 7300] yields 7283.0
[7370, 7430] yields 7429.0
